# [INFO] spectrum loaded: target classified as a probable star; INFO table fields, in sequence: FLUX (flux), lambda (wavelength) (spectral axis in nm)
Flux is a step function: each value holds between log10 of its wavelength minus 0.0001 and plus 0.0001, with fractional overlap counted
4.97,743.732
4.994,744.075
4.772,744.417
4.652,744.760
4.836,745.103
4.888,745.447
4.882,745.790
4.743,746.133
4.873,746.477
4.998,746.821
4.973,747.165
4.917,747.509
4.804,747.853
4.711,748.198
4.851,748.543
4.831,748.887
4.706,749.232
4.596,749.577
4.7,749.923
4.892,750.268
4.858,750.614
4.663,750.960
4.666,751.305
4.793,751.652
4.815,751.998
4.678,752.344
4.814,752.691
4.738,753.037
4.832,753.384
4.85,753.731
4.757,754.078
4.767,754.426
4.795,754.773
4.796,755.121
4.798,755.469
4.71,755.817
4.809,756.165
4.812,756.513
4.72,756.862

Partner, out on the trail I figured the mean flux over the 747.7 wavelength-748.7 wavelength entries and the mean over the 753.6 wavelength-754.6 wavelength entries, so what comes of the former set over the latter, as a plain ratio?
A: 0.999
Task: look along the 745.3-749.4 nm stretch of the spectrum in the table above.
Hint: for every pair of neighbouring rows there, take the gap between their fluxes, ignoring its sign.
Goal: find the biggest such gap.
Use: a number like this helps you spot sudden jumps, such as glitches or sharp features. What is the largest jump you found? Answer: 0.14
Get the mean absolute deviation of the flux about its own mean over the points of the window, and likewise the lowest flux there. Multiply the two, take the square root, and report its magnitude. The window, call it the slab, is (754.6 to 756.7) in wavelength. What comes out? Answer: 0.35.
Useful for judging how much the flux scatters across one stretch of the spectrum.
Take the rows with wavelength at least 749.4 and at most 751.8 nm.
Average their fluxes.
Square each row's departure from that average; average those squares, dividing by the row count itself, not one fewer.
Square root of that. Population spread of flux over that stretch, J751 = 0.103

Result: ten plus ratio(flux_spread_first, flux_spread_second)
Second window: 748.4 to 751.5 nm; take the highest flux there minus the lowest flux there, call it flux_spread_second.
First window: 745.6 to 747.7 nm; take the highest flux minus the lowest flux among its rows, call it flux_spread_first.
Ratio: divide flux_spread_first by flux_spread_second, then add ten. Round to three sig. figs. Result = 10.9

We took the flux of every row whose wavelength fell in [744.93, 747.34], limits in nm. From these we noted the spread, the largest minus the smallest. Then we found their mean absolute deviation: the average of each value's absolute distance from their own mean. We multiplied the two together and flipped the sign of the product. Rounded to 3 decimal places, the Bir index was -0.015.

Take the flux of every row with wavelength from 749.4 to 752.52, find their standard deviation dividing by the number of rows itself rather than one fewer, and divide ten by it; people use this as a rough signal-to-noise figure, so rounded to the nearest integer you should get 104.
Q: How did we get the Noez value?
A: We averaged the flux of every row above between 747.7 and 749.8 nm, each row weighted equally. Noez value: 4.75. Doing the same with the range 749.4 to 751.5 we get 4.73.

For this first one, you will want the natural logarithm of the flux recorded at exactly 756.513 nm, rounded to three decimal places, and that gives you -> 1.571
